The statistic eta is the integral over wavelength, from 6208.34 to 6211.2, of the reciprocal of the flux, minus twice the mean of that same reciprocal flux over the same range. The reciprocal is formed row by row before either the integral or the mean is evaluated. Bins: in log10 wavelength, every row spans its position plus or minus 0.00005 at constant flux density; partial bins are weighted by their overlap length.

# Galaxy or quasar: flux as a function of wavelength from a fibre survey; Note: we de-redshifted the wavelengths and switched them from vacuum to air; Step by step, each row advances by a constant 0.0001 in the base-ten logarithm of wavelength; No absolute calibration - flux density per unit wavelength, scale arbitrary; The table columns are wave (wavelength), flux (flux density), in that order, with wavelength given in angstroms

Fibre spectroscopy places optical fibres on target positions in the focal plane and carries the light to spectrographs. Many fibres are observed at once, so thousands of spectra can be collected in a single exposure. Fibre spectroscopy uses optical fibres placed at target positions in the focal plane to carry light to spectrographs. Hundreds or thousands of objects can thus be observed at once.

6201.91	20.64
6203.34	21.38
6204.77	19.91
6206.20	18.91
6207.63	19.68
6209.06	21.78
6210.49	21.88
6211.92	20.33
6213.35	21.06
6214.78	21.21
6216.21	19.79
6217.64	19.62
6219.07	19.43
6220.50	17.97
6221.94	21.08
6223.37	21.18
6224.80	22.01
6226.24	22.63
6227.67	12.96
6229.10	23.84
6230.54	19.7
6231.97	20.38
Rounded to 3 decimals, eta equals 0.039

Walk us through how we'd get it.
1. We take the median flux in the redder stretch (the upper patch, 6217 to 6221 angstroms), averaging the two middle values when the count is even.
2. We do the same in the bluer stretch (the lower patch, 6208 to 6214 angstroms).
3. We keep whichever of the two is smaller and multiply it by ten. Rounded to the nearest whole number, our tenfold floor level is 194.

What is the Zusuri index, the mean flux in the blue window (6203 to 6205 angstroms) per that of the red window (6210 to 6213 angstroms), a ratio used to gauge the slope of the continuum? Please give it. 0.98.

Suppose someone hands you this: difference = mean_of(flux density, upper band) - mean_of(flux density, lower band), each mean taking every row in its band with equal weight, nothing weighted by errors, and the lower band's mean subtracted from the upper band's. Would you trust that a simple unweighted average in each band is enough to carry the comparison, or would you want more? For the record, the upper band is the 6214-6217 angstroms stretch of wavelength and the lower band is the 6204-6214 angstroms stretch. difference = 0.0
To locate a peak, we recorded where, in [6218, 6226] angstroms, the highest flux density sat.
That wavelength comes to 6224.80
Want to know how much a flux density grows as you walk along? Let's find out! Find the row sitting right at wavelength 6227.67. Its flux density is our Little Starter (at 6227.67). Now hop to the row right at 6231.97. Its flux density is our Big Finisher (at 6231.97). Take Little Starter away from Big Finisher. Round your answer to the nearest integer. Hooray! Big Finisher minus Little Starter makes 7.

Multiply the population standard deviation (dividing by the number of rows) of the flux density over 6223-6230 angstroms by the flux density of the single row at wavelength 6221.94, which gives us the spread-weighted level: 82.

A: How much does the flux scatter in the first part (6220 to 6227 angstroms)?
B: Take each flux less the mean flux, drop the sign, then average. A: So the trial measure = 1.2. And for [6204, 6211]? 1.1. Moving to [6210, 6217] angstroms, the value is 0.6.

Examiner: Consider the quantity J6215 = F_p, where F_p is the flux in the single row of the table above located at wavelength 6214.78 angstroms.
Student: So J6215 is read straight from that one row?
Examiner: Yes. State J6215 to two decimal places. 21.21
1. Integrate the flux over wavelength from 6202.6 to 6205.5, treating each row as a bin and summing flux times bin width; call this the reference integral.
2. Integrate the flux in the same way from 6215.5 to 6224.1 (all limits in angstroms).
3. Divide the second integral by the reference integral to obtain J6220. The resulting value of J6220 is 2.9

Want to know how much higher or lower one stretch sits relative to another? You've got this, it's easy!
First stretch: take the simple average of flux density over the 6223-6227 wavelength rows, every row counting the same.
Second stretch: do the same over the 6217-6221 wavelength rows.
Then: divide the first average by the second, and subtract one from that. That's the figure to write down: 0.15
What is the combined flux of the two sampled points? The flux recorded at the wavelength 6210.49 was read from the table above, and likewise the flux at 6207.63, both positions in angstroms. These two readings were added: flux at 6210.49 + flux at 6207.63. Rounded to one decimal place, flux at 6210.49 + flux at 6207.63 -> 41.6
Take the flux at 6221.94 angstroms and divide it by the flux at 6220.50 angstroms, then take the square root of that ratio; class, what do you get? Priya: 1.08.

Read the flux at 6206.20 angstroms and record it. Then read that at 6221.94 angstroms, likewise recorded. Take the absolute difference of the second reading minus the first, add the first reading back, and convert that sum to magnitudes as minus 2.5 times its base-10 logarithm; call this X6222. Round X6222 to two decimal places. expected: -3.31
